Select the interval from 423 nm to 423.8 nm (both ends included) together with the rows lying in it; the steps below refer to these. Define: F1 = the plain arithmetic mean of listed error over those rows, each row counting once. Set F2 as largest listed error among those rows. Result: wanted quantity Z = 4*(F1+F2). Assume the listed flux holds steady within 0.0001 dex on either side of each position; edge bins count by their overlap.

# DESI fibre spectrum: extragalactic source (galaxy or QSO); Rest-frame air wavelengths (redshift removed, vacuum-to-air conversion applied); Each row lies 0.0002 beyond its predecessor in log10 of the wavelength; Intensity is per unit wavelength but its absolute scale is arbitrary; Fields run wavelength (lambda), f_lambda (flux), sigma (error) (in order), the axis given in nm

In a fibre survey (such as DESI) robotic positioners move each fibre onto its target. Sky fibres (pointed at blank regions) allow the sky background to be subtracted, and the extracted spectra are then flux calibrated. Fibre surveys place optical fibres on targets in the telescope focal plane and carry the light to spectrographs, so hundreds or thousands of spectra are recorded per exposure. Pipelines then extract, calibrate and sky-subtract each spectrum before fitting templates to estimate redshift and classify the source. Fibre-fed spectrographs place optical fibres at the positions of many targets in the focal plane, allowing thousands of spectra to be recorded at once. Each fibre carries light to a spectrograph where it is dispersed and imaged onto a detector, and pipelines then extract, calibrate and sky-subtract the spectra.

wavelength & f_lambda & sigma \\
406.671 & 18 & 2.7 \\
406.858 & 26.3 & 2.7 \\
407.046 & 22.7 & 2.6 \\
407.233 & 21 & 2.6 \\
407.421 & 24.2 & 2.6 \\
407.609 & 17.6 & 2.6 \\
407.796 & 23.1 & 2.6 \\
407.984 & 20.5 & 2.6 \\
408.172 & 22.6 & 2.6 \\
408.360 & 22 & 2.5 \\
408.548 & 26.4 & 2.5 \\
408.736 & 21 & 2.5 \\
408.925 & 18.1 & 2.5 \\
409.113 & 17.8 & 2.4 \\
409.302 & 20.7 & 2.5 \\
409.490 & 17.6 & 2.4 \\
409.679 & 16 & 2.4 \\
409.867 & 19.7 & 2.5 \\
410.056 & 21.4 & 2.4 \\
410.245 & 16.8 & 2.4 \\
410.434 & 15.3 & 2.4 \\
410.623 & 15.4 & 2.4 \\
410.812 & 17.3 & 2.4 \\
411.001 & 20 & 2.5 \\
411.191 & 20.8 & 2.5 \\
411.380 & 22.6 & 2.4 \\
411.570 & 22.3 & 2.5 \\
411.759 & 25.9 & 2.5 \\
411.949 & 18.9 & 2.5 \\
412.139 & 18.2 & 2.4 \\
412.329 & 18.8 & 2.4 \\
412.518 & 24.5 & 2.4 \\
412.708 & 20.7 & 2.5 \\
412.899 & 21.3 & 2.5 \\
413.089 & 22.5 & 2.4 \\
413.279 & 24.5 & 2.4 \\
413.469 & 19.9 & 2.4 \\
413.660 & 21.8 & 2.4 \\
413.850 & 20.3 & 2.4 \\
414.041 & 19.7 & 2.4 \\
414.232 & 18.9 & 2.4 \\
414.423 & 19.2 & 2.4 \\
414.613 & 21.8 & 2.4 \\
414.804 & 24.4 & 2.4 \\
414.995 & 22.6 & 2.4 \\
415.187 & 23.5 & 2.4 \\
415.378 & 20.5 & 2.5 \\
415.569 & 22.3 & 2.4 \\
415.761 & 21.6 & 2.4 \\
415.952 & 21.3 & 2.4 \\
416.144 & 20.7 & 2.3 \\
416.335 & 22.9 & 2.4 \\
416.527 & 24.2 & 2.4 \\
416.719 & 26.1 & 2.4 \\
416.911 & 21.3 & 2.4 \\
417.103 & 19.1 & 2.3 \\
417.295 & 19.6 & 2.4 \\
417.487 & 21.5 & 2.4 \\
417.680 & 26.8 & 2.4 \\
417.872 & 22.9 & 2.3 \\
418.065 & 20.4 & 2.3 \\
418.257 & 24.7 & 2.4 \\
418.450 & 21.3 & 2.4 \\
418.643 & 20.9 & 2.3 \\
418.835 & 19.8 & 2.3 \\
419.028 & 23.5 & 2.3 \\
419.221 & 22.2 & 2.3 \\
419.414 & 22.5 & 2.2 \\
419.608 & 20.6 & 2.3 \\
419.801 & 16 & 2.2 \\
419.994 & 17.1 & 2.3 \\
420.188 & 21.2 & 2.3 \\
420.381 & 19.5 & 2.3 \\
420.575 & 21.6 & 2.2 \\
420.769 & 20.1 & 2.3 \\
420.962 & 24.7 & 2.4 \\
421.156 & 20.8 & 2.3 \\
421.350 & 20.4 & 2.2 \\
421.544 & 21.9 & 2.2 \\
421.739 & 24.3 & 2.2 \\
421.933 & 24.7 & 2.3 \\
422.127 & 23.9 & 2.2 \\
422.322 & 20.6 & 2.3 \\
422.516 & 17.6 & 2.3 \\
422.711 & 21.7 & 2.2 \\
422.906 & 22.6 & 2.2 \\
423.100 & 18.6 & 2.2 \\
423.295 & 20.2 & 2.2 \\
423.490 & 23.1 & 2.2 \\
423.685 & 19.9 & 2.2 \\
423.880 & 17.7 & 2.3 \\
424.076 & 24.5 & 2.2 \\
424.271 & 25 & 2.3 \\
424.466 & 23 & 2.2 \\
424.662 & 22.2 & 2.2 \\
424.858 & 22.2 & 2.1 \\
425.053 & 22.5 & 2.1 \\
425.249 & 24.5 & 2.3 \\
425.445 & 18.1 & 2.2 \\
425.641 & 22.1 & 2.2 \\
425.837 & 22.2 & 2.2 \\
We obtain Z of 17.6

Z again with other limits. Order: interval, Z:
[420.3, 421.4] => 18.7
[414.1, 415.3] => 19.2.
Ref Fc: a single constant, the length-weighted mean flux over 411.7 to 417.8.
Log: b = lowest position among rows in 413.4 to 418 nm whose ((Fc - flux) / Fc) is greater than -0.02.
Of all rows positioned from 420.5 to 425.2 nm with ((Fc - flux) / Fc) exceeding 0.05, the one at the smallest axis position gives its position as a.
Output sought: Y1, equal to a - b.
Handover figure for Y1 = 7.30 nm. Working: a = 420.769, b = 413.469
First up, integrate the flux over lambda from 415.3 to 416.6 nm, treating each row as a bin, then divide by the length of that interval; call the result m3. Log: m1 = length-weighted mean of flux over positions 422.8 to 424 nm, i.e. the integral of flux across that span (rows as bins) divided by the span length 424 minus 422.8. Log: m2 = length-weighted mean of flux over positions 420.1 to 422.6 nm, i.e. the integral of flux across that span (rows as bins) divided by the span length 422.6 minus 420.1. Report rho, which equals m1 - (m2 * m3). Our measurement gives -454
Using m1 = 20.4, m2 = 21.7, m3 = 21.9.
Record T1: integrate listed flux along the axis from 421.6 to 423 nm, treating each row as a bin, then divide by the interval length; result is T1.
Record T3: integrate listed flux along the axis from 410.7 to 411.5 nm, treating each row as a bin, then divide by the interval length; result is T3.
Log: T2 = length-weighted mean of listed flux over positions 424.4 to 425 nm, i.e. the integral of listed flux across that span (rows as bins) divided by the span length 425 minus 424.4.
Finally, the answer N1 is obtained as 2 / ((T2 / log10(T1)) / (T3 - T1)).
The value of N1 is -0.2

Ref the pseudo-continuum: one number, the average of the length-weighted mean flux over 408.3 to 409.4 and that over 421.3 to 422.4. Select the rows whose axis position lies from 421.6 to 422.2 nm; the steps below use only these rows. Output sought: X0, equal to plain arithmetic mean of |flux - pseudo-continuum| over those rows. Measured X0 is 2.45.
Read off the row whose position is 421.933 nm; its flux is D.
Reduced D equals 24.7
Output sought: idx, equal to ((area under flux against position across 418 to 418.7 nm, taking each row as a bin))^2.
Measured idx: 236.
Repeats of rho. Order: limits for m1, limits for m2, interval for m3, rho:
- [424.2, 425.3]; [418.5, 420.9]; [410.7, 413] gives -405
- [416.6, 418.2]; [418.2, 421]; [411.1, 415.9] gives -427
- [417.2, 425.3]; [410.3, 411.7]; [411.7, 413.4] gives -393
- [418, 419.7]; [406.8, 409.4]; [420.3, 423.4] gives -443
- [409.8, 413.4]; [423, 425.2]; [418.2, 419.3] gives -458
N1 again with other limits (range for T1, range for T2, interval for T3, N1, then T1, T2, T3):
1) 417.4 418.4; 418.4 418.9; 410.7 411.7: -0.3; 23.2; 20.7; 20.7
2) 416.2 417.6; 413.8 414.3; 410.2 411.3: -0.6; 22.1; 19.6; 17.7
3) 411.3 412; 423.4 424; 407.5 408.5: -0.2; 22.6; 20.3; 21.5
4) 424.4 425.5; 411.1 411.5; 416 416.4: -0.1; 22.2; 21.7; 21.7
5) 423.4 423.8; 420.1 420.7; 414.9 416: 0.1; 21.3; 20.7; 22.0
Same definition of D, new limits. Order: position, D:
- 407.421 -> 24.2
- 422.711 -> 21.7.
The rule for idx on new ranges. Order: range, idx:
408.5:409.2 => 206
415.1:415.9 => 308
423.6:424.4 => 306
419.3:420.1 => 234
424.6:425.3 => 254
